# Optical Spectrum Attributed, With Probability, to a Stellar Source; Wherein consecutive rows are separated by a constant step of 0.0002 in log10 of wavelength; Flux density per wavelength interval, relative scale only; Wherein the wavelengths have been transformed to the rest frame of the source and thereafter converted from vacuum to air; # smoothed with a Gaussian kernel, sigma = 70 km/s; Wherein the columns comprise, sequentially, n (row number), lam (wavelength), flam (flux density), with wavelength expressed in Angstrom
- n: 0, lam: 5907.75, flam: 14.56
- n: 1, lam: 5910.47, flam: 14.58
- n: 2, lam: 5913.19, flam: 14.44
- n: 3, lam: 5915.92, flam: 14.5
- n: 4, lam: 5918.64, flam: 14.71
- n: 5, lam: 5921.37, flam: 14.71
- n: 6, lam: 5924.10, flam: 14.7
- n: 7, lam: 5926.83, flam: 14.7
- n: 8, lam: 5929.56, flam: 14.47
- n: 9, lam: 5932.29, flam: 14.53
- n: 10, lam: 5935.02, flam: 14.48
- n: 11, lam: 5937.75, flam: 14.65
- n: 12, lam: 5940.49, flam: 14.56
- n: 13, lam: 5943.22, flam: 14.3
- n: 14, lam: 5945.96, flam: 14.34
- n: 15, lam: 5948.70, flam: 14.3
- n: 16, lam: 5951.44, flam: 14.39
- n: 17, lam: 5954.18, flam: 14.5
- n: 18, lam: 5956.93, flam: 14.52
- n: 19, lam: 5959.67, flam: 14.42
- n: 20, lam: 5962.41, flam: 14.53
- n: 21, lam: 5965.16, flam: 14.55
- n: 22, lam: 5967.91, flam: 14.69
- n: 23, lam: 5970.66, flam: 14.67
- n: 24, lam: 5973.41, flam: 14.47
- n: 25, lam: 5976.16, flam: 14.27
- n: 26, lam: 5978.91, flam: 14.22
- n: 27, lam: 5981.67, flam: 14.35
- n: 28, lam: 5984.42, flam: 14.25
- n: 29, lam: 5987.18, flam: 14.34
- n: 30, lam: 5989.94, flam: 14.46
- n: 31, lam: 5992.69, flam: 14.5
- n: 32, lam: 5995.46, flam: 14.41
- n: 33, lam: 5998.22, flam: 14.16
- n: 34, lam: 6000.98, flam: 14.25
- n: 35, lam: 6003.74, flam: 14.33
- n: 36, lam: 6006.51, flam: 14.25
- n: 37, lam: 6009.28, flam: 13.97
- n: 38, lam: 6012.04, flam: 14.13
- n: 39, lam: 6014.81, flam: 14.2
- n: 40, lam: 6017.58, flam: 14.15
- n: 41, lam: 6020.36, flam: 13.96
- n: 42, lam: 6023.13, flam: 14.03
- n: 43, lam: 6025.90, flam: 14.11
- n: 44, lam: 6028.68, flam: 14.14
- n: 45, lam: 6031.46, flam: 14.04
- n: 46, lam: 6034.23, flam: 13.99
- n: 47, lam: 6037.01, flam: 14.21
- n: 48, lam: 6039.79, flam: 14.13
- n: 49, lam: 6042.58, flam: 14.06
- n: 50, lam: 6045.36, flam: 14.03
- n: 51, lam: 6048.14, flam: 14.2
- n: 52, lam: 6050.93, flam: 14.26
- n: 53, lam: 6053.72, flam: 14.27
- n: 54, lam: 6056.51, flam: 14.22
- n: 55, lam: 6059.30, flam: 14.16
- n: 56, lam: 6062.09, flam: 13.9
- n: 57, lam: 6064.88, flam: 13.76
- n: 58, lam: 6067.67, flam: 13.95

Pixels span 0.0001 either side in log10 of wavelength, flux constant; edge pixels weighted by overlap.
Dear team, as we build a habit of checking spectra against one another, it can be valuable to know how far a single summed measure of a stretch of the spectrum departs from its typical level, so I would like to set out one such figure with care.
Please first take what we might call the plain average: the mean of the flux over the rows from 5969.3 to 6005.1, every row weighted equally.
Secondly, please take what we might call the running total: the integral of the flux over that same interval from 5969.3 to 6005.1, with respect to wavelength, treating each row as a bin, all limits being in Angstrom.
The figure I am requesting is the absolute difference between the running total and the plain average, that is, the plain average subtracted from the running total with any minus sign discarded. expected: 500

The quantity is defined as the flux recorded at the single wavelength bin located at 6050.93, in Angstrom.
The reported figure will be 14.26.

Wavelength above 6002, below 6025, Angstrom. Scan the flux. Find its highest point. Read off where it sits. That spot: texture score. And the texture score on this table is 6003.74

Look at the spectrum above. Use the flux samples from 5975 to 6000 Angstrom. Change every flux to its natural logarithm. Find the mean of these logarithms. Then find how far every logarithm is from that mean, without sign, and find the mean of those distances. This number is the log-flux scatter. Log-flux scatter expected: 0.0064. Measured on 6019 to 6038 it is 0.0052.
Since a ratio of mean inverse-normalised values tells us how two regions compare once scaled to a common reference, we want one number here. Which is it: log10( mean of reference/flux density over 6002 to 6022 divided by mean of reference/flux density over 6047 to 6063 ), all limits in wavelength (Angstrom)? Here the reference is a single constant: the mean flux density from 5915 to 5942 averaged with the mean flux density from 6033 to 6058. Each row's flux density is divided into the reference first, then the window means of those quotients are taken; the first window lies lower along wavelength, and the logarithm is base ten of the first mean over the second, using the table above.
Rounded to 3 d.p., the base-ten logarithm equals 0.001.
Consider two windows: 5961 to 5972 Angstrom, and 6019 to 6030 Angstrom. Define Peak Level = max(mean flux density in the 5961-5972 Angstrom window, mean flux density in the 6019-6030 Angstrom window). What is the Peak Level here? 14.6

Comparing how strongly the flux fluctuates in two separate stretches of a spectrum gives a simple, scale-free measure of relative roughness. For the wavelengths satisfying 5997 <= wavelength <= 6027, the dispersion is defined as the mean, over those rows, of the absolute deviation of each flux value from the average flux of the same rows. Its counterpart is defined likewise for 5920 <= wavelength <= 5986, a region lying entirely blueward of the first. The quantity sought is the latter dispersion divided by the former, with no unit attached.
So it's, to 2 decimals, 1.40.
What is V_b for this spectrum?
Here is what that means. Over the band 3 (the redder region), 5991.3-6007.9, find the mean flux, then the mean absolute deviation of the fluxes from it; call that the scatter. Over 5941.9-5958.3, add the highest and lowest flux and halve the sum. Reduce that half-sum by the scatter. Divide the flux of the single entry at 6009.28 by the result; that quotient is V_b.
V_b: 0.976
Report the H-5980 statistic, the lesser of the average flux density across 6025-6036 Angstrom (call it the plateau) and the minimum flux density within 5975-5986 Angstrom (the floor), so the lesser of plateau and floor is 14.07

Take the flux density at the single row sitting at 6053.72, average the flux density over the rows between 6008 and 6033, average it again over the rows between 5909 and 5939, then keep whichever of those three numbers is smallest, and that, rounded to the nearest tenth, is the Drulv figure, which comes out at 14.1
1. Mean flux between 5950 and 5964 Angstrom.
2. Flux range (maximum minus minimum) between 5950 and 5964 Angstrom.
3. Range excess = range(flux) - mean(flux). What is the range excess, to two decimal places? -14.33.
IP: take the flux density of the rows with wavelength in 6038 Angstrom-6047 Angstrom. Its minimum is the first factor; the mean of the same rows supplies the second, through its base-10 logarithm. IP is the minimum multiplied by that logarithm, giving 16.1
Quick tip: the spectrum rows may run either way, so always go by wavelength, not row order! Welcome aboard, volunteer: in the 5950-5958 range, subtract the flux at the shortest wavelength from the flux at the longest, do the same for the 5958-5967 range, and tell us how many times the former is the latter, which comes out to 1.0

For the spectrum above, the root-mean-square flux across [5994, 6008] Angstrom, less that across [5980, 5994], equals -0.10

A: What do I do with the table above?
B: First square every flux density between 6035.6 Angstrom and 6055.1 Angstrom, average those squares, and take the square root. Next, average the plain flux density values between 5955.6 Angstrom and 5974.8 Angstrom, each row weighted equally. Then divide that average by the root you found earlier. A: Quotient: 1.03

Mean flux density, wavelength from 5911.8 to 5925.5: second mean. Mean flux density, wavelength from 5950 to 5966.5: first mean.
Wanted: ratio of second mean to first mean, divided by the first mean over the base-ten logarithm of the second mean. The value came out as 0.081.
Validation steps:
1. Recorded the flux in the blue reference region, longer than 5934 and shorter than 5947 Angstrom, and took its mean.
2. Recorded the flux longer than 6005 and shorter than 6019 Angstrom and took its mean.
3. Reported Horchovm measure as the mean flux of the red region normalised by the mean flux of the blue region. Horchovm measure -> 0.977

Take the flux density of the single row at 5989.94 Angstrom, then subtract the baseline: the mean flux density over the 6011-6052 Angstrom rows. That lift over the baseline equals 0.35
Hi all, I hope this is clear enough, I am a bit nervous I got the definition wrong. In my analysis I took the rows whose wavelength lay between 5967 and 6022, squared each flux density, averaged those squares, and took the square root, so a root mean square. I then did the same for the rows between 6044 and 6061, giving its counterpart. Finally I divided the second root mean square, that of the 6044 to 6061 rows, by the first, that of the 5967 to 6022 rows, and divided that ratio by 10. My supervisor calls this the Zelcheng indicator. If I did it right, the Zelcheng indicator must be 0.0992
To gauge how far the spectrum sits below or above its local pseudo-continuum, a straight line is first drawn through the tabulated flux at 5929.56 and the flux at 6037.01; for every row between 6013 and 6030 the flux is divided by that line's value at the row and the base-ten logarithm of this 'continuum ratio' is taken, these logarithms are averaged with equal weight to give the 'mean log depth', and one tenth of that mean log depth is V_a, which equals -0.0005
